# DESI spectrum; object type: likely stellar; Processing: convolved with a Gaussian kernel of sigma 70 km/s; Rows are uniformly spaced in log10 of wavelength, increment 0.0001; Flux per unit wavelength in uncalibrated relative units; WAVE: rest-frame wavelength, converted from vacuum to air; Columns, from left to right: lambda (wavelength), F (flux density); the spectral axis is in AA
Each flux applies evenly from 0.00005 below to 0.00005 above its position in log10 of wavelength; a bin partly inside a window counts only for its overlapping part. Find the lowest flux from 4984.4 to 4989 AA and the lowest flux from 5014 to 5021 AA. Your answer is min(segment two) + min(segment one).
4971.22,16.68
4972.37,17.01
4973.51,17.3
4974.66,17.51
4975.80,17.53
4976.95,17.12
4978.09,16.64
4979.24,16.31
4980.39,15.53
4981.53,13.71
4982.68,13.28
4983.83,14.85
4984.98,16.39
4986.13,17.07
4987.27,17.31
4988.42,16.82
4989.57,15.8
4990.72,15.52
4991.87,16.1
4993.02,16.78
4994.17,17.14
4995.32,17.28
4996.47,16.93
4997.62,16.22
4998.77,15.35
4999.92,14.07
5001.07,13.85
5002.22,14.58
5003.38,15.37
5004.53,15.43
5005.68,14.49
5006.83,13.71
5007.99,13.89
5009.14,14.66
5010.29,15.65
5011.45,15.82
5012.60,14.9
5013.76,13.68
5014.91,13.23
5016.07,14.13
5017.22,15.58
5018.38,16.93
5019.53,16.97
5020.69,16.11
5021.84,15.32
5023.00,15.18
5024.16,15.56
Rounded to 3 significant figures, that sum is 29.6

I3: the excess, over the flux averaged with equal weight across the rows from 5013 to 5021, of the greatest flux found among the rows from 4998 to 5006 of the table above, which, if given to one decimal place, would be 0.2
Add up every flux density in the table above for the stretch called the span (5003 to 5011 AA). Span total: 103.2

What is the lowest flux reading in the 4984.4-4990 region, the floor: 15.8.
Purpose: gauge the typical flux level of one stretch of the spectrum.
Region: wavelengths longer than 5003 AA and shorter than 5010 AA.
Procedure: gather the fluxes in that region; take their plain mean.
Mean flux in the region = 14.6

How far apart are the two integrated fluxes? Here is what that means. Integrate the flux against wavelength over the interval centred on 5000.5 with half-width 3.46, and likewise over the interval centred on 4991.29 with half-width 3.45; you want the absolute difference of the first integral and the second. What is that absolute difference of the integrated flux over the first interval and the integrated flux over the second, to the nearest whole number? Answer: 10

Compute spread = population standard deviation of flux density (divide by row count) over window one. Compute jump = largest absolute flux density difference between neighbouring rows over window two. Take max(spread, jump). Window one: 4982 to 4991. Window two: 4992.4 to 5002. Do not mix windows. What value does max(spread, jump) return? 1.28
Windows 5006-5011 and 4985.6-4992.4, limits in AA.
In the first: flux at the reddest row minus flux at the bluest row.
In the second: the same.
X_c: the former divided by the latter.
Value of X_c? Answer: -2.0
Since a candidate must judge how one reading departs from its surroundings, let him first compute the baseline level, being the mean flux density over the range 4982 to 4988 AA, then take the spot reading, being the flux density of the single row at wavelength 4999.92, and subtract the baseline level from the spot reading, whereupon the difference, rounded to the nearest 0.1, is -1.7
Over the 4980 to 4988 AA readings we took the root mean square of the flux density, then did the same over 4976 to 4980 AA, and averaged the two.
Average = 16.11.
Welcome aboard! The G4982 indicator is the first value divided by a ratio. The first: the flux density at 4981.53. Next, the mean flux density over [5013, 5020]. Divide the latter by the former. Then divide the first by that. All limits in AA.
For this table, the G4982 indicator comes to 12.5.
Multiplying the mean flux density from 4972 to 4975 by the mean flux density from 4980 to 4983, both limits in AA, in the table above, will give 245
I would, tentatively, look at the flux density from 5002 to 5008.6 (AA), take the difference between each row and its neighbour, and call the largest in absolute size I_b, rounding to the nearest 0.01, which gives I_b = 0.94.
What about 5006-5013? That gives 0.99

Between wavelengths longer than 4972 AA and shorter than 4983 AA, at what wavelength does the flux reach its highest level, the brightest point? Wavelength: 4975.80 AA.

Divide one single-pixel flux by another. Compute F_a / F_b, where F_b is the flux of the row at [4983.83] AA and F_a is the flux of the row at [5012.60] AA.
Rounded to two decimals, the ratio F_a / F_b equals 1.00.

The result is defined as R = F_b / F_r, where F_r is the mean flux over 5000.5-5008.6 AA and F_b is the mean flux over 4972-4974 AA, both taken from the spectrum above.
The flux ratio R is 1.19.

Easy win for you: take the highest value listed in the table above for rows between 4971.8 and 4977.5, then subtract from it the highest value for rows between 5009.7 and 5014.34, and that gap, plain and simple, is 1.7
